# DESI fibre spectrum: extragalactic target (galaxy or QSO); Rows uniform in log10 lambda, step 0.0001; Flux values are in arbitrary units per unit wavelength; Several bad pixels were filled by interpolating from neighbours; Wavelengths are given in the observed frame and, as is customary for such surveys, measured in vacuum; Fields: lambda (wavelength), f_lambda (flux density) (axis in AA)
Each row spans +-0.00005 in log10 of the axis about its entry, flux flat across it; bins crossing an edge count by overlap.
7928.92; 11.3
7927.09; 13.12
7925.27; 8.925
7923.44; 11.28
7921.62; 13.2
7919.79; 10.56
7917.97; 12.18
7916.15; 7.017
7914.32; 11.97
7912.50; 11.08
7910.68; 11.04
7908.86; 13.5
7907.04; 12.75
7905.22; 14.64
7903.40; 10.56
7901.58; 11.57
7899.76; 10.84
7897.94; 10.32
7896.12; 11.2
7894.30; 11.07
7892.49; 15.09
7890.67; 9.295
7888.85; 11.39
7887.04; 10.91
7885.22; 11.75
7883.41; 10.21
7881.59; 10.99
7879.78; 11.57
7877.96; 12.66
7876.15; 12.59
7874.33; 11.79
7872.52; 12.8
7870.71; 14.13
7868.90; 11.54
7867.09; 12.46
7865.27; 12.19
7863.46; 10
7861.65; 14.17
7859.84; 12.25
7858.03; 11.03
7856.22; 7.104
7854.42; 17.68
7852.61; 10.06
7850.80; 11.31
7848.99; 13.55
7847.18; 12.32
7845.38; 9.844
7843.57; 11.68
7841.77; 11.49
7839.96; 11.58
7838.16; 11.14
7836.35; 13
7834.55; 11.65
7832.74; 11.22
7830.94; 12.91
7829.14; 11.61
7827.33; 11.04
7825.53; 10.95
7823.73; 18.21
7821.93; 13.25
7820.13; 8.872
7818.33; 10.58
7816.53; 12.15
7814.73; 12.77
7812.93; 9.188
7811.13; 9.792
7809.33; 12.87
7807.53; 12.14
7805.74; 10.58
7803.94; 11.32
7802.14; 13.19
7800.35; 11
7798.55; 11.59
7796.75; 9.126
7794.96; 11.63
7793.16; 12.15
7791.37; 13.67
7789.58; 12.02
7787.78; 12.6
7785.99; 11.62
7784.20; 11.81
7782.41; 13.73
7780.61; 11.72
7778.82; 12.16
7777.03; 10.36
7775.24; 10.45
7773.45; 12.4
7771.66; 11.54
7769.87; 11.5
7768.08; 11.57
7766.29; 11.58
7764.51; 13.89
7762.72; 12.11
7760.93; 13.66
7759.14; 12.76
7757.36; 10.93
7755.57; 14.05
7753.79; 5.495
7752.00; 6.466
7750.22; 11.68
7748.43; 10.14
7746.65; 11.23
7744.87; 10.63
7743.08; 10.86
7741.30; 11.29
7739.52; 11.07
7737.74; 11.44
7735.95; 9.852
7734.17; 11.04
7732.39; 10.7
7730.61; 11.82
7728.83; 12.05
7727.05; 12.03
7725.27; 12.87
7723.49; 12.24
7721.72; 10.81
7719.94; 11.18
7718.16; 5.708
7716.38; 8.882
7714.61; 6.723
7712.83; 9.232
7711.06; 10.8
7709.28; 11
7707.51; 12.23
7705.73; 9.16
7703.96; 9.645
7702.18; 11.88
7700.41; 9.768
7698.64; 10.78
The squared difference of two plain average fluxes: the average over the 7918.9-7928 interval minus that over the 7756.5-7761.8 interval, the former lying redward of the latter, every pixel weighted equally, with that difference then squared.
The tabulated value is 1.1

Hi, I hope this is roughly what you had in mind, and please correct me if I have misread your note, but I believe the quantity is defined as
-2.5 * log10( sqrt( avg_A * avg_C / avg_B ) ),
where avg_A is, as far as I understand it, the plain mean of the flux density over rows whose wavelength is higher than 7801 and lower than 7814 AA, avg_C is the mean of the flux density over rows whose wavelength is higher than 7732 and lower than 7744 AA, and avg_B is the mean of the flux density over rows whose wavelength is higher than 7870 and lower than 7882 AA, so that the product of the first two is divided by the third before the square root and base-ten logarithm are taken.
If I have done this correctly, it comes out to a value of -1.25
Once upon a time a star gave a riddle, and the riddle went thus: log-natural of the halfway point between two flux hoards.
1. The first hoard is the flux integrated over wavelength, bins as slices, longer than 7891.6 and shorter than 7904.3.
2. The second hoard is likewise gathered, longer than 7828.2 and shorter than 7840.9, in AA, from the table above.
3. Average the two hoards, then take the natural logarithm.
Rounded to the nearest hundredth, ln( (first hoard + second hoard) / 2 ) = 5.00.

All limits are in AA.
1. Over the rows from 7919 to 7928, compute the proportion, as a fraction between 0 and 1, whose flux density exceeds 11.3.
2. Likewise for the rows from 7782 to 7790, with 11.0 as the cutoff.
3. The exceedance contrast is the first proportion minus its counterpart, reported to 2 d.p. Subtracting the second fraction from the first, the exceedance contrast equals -0.60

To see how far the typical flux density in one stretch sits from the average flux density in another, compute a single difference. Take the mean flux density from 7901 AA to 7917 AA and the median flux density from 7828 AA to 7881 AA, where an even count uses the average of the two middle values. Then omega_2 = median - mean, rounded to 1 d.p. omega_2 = 0.1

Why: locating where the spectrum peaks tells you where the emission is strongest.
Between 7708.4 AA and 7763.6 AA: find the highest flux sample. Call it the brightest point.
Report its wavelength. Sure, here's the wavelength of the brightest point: 7755.57 AA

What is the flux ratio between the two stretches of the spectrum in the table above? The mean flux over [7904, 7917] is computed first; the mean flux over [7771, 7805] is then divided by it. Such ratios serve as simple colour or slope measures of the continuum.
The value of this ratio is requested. 1.01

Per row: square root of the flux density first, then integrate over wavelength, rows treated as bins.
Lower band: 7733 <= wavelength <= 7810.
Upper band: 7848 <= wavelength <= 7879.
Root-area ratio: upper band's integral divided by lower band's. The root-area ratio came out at 0.41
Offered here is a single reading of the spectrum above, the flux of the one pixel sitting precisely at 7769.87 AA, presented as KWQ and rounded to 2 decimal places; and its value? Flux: 11.50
